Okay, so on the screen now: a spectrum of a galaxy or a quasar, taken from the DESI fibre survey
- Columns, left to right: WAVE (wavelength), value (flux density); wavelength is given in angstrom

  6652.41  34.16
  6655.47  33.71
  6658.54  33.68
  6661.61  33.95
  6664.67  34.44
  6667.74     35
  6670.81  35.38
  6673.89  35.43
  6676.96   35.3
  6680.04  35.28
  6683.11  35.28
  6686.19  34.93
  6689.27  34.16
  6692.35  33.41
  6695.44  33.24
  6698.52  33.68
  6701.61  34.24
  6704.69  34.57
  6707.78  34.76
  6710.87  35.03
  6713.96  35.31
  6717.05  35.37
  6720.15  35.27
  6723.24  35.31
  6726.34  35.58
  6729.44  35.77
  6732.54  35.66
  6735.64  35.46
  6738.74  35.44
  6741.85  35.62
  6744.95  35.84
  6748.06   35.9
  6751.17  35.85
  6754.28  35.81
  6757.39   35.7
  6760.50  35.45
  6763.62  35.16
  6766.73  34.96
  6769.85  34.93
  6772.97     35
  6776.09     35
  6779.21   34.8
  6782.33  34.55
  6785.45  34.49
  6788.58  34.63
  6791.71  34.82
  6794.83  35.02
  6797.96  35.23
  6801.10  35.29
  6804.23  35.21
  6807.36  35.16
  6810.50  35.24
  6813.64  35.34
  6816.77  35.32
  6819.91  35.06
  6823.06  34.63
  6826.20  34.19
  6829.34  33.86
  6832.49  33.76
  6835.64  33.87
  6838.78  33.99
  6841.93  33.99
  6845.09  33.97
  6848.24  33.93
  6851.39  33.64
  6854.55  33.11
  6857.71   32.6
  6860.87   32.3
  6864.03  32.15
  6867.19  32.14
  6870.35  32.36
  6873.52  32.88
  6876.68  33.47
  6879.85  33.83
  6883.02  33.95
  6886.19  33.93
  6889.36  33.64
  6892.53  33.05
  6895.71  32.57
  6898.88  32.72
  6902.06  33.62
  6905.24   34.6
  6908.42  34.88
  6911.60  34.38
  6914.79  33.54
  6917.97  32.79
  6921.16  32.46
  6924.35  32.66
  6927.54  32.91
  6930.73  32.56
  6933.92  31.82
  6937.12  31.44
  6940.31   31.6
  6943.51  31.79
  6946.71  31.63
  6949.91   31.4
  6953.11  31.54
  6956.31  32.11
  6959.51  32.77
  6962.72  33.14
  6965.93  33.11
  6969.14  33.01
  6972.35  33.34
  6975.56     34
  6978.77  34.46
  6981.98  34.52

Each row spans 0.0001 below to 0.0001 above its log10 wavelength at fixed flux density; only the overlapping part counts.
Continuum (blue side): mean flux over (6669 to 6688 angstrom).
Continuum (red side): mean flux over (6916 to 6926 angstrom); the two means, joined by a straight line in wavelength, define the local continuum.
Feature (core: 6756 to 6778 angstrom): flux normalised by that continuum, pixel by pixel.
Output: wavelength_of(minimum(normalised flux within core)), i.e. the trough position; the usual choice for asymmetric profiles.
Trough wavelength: 6766.73 angstrom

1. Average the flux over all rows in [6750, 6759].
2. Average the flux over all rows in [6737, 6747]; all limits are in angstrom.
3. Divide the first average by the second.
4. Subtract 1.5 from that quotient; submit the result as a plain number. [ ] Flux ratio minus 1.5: -0.50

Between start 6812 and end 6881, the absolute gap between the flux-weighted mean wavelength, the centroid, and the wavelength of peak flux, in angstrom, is 32.6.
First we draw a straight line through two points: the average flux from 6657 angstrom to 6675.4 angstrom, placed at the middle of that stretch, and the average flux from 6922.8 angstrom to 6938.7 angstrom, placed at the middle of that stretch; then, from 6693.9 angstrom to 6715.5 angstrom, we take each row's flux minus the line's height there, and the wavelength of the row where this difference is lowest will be 6695.44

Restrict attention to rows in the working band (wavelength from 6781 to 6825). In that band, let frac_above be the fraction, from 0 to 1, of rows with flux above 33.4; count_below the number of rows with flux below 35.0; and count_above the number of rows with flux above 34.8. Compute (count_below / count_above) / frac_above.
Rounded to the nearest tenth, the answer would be 0.5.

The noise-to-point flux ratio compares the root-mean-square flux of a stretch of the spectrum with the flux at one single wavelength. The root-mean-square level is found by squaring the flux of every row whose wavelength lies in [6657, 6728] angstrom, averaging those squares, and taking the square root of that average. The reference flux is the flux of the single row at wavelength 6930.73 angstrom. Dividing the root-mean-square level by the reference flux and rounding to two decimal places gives 1.07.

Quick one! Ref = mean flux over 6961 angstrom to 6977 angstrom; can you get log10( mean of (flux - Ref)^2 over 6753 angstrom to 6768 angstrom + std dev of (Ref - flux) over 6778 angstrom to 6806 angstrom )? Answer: 0.7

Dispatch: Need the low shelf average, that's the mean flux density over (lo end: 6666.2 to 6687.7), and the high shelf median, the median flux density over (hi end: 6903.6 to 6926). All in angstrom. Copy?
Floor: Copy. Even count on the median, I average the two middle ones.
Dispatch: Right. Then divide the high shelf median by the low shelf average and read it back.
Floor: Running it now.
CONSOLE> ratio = 0.952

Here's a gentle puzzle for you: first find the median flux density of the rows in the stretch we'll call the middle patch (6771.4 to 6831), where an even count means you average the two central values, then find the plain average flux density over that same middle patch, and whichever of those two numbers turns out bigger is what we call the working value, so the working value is 35.0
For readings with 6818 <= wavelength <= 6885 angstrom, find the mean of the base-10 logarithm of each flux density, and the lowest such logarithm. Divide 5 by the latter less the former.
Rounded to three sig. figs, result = -278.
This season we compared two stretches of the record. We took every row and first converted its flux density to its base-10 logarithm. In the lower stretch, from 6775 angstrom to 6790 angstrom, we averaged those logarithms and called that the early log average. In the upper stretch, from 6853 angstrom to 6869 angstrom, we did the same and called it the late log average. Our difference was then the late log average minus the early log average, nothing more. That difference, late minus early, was -0.029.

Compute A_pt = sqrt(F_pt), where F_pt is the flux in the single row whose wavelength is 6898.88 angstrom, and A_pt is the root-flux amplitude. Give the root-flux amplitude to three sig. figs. 5.72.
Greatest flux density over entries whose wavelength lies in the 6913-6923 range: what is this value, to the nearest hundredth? 33.54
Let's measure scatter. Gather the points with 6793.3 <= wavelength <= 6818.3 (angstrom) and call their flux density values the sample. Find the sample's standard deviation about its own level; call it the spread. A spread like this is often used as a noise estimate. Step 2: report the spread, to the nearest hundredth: 0.10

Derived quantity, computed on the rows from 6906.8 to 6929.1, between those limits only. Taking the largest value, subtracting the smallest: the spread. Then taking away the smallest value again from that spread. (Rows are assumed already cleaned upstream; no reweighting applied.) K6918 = -30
